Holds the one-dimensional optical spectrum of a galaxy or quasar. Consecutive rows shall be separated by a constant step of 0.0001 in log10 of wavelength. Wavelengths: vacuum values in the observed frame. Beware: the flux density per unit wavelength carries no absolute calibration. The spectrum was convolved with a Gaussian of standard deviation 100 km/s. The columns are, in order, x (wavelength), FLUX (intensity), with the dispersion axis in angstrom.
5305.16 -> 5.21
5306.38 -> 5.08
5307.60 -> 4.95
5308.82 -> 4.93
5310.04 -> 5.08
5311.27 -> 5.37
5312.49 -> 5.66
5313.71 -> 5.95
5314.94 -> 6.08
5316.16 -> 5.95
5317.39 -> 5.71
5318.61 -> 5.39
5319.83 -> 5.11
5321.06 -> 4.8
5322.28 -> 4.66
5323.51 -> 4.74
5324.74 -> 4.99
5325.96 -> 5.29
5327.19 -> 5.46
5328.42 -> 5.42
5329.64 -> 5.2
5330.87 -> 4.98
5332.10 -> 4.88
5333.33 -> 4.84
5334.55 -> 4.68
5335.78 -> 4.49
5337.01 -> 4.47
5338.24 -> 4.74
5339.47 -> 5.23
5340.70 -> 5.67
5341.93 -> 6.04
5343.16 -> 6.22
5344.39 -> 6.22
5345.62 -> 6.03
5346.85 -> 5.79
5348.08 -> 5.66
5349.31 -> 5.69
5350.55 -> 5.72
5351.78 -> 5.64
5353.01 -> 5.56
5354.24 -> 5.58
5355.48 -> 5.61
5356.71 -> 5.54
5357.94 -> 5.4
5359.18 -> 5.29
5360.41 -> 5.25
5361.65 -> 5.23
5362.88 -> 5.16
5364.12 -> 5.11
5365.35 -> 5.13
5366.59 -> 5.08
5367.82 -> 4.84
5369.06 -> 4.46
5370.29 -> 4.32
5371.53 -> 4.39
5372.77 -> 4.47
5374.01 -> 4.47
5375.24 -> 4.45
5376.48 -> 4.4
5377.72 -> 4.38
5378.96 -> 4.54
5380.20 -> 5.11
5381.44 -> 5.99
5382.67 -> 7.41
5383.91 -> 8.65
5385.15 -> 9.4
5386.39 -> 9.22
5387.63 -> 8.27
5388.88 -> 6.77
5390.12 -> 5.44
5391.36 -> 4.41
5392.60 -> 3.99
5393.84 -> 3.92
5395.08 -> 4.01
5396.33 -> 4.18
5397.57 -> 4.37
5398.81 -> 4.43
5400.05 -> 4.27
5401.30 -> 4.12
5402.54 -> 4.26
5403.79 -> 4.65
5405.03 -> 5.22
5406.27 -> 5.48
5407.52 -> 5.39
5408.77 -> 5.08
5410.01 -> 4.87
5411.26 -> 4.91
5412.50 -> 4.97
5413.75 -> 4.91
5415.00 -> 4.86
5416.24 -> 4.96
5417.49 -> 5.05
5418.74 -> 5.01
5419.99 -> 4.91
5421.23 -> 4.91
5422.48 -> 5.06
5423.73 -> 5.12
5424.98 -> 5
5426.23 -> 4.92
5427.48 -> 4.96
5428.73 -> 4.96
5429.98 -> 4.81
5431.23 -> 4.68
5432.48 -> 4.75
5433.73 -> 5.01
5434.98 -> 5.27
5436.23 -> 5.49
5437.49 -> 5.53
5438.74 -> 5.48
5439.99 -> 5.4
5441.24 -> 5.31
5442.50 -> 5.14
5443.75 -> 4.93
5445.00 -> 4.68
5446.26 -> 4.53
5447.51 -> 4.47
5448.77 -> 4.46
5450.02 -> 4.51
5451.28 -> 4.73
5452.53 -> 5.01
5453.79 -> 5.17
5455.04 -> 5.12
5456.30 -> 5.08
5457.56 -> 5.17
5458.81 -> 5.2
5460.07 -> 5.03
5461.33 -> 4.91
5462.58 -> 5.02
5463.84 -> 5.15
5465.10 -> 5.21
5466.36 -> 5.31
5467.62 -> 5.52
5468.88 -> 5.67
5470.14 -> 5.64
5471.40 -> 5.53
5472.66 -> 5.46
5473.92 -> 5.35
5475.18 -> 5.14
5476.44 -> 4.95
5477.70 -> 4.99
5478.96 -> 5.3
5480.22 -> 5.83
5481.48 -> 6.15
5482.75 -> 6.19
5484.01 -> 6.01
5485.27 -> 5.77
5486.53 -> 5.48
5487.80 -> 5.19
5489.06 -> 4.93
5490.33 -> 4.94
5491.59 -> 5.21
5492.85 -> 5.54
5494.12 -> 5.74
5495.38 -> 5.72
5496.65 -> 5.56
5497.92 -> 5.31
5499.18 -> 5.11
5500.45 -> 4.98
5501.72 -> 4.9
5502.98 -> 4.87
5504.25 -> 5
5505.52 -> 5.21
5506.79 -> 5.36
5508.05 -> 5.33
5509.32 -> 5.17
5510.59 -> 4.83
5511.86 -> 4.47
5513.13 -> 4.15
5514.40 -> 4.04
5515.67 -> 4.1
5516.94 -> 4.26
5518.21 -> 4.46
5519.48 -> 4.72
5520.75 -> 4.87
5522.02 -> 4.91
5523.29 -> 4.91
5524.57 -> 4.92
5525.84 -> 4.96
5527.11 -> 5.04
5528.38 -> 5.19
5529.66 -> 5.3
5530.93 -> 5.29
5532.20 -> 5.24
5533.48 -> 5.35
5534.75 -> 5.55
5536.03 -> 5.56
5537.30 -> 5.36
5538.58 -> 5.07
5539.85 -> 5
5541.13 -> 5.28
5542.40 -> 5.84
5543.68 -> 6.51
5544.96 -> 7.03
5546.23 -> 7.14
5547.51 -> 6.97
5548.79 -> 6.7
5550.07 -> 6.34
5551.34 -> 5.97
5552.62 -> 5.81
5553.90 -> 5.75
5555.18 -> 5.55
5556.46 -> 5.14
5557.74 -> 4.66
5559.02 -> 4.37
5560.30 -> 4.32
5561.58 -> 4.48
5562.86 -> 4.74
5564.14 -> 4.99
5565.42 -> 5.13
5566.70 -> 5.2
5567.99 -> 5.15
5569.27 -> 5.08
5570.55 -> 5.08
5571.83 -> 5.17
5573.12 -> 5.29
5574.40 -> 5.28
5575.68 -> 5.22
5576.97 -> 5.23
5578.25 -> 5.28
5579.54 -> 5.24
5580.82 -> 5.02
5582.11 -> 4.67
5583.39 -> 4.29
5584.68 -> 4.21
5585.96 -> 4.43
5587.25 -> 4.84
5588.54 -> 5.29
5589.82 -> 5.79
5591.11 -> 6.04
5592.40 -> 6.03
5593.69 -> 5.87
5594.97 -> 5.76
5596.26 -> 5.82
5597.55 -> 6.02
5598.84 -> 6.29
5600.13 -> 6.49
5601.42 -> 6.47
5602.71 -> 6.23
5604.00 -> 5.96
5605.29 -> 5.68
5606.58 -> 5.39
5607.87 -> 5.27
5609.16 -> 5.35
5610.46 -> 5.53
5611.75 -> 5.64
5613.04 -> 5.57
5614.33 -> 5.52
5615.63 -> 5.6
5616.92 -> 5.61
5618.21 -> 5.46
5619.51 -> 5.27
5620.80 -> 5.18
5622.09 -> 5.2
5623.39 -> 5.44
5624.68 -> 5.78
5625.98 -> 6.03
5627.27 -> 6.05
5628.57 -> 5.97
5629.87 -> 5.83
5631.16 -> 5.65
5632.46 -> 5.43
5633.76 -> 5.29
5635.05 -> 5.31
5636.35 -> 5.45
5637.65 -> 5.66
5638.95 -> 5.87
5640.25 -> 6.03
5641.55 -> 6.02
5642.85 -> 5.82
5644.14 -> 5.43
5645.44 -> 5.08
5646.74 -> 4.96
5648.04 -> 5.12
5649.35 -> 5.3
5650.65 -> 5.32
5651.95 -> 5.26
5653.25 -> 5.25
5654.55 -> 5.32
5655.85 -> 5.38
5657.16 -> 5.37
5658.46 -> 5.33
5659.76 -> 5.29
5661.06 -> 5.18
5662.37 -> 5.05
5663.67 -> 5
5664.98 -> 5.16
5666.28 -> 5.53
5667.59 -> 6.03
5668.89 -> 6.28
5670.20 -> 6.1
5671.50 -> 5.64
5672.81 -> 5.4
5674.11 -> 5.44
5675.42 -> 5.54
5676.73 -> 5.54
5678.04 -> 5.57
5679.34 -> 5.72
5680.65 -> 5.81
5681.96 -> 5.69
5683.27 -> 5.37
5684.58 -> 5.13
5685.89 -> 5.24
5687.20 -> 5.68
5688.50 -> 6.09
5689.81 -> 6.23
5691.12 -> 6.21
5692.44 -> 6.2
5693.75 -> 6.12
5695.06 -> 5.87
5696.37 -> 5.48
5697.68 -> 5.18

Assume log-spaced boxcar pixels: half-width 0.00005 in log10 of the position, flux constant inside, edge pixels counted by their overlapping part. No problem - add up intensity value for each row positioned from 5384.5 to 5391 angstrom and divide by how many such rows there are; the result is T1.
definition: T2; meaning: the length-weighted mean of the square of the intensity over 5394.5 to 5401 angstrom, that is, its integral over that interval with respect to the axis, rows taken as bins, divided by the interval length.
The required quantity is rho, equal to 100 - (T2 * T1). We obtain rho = -41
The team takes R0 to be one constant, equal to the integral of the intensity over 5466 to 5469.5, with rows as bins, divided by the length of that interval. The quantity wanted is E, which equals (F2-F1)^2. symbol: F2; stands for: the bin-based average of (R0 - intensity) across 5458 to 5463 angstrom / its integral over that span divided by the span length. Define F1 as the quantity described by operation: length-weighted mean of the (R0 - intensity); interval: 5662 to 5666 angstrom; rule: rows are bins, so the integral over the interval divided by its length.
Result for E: 0.00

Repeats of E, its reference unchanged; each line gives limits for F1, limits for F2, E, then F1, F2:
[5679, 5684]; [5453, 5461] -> 0.27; -0.1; 0.39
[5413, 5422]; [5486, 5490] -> 0.05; 0.6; 0.34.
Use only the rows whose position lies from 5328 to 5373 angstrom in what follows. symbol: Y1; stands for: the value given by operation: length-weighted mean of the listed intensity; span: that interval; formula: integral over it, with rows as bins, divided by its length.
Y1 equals 5.2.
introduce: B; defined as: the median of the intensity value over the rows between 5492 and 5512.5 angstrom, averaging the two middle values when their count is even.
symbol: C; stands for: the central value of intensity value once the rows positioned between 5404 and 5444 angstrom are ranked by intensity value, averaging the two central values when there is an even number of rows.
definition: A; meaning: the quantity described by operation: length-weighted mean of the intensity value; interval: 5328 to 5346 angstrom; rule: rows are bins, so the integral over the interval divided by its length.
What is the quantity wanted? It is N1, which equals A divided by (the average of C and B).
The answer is 1.03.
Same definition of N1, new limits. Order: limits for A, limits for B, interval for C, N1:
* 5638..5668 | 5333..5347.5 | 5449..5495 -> 1.01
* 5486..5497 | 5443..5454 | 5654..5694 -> 1.05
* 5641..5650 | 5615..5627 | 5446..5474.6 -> 1.01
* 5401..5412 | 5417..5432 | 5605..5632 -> 0.93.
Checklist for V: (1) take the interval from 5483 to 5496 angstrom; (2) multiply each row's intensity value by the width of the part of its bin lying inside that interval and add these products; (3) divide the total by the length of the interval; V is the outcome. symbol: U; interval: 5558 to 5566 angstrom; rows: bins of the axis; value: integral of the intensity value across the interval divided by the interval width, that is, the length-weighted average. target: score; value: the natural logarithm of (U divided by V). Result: -0.16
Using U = 4.67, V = 5.48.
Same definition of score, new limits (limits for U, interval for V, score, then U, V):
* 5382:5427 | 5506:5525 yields 0.13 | 5.34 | 4.70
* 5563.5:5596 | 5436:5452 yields 0.05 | 5.19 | 4.96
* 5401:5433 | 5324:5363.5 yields -0.09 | 4.93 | 5.37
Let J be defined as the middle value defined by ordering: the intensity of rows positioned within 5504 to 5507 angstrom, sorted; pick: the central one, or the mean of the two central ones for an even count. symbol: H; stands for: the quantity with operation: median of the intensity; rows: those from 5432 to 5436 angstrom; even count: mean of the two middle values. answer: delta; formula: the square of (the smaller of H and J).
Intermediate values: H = 5.0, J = 5.21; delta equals 25.1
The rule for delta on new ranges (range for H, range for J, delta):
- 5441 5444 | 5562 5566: 24.9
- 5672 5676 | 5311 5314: 29.6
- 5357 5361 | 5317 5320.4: 28.0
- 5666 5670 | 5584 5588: 19.6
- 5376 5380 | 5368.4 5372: 19.3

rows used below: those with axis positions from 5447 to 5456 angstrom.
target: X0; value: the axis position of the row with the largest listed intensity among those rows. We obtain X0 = 5453.79 angstrom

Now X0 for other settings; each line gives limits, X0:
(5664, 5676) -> 5668.89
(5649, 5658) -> 5655.85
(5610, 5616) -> 5611.75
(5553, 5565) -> 5553.90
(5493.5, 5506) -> 5494.12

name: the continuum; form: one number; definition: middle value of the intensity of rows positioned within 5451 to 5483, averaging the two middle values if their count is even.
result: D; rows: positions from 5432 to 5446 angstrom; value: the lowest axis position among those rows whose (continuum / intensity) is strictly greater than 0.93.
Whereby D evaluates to 5432.48 angstrom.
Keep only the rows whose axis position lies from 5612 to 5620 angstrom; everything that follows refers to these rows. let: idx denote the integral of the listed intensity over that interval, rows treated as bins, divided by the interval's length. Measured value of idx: 5.5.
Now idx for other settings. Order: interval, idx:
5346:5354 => 5.7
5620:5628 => 5.6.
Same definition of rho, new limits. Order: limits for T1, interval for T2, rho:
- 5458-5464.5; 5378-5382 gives -35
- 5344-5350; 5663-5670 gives -88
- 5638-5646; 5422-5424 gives -48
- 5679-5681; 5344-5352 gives -95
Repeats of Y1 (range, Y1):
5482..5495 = 5.5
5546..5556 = 6.2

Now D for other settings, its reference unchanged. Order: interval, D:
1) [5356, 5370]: 5356.71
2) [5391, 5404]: 5391.36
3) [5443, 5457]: 5443.75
